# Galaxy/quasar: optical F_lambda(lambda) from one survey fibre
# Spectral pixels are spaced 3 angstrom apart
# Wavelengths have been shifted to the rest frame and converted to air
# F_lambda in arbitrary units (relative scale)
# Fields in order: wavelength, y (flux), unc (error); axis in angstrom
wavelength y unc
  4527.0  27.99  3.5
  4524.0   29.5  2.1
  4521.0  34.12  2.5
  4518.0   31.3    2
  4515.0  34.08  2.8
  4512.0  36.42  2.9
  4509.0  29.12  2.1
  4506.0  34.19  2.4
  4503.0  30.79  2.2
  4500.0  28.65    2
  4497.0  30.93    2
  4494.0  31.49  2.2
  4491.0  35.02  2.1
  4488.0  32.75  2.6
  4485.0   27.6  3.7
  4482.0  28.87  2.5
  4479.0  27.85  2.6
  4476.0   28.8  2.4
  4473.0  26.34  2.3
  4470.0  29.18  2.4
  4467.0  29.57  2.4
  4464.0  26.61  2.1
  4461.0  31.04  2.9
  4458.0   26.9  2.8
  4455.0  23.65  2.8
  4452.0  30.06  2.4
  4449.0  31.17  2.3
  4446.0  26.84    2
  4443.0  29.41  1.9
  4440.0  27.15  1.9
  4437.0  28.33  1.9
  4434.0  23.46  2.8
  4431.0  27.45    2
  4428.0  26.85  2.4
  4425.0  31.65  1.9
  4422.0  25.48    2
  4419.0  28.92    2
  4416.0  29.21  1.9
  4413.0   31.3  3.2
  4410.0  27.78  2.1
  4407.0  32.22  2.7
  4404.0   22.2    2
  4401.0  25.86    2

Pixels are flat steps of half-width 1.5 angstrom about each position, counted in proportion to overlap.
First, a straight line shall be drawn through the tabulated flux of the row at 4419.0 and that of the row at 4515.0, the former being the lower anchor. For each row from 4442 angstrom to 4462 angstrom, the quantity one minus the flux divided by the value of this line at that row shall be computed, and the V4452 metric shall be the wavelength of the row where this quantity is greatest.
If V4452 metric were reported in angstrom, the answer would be 4455.0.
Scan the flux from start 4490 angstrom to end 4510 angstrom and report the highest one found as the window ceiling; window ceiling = 35.02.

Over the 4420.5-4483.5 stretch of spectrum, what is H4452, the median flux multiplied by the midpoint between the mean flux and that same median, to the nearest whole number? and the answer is 777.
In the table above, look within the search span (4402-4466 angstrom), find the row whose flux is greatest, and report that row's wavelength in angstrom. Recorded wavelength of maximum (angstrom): 4407.0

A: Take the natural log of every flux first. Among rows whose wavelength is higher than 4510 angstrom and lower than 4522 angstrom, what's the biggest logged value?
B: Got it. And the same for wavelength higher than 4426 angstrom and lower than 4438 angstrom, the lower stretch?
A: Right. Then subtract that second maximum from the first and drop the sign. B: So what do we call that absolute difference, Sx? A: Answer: 0.25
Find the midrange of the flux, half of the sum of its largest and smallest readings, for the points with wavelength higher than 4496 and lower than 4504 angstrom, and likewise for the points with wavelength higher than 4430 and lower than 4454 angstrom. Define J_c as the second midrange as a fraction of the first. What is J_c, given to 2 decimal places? 0.92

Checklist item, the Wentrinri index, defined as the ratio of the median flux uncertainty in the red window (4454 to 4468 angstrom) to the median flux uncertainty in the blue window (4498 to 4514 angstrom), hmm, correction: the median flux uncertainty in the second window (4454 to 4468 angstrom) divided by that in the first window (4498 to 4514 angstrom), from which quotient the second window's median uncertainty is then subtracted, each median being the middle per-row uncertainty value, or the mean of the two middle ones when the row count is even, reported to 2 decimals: -1.53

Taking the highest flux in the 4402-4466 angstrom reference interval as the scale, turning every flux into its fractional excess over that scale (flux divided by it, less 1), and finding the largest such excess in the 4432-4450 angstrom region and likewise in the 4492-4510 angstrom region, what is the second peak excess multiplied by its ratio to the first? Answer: -0.1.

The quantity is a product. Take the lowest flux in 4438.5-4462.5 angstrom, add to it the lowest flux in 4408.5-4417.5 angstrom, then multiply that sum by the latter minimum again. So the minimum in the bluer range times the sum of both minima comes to 1429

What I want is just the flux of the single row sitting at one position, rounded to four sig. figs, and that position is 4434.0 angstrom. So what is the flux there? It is 23.46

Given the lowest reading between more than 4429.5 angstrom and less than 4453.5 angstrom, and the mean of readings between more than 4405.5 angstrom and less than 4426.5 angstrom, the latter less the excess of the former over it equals 35.6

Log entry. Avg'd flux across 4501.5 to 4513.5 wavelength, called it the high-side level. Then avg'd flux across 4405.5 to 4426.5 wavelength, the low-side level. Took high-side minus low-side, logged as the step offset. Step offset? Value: 3.1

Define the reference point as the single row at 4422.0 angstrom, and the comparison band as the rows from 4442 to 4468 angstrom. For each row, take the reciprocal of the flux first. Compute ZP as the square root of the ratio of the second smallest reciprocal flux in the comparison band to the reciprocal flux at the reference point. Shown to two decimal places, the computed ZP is 0.91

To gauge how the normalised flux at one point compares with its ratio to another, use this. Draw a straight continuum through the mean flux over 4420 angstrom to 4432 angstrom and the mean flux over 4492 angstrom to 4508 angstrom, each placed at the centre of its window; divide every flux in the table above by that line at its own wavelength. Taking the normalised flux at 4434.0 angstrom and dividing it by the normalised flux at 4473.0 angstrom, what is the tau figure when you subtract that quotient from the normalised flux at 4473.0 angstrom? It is -0.07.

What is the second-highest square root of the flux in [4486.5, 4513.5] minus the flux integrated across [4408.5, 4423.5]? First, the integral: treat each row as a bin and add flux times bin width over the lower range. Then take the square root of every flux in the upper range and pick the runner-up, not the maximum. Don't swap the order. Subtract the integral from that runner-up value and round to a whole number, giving -422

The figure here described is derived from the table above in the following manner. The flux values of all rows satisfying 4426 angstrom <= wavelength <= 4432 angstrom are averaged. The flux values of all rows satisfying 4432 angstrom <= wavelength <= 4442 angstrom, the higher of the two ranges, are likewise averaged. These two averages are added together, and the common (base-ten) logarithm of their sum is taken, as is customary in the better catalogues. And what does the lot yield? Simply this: 1.73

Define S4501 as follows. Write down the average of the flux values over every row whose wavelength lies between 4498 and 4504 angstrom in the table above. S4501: 29.7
